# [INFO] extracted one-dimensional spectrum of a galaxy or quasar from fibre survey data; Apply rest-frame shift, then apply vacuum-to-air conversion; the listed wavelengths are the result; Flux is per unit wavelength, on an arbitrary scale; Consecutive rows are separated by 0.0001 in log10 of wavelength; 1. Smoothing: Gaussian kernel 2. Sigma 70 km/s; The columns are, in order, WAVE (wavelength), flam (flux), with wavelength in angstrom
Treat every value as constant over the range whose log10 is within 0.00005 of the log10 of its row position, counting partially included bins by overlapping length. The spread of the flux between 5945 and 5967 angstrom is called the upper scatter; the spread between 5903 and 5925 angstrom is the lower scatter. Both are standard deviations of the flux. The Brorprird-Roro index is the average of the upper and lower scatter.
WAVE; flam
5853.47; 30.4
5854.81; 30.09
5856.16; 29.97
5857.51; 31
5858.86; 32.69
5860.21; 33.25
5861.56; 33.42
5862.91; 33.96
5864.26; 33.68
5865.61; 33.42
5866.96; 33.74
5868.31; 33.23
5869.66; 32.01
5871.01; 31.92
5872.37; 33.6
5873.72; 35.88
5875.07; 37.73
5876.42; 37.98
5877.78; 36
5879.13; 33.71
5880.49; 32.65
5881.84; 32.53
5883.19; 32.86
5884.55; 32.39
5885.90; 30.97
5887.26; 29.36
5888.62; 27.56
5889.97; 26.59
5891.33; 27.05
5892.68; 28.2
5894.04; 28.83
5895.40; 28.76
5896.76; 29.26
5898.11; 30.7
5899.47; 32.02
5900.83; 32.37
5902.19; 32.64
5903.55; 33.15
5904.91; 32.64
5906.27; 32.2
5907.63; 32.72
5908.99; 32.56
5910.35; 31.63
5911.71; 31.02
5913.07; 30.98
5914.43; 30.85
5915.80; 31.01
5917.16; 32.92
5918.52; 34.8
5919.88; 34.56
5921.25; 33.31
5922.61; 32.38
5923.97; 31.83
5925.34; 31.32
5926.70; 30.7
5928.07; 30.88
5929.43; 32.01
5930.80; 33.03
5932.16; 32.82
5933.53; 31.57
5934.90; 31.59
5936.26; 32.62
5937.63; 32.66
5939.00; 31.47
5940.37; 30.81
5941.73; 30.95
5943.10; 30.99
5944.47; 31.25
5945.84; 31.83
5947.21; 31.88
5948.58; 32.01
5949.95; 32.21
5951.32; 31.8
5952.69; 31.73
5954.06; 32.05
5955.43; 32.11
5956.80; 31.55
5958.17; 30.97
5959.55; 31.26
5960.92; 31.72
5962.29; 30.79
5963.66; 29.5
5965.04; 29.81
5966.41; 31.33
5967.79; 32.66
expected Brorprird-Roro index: 1.0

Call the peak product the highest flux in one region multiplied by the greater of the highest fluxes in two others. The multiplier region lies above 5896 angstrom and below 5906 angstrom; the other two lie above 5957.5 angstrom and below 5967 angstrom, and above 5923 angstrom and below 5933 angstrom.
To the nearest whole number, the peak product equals 1095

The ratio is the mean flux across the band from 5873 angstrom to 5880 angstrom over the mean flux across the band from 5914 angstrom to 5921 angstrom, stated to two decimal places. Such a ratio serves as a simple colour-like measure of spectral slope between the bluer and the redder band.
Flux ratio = 1.10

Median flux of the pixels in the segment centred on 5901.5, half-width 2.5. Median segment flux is 32.5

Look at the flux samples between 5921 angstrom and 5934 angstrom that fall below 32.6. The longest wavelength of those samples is 5933.53 angstrom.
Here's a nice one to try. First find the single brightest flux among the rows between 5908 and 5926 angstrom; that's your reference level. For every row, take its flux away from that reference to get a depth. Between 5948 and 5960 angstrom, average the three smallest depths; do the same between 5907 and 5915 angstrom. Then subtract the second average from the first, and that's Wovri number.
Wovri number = 0.2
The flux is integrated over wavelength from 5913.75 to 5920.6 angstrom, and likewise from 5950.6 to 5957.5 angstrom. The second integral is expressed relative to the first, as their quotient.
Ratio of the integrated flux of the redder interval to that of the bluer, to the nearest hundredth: 0.98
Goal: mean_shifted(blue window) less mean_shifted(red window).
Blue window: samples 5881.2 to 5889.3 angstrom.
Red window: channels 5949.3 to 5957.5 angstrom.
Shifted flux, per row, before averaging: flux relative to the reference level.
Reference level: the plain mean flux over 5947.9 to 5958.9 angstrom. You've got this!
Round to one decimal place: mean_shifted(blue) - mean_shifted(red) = -1.0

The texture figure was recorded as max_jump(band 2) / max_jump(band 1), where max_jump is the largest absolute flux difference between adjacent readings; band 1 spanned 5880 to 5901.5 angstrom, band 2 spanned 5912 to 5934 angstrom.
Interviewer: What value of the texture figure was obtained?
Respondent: 1.1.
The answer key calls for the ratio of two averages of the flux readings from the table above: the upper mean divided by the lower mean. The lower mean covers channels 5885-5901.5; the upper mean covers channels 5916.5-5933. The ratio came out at 1.11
